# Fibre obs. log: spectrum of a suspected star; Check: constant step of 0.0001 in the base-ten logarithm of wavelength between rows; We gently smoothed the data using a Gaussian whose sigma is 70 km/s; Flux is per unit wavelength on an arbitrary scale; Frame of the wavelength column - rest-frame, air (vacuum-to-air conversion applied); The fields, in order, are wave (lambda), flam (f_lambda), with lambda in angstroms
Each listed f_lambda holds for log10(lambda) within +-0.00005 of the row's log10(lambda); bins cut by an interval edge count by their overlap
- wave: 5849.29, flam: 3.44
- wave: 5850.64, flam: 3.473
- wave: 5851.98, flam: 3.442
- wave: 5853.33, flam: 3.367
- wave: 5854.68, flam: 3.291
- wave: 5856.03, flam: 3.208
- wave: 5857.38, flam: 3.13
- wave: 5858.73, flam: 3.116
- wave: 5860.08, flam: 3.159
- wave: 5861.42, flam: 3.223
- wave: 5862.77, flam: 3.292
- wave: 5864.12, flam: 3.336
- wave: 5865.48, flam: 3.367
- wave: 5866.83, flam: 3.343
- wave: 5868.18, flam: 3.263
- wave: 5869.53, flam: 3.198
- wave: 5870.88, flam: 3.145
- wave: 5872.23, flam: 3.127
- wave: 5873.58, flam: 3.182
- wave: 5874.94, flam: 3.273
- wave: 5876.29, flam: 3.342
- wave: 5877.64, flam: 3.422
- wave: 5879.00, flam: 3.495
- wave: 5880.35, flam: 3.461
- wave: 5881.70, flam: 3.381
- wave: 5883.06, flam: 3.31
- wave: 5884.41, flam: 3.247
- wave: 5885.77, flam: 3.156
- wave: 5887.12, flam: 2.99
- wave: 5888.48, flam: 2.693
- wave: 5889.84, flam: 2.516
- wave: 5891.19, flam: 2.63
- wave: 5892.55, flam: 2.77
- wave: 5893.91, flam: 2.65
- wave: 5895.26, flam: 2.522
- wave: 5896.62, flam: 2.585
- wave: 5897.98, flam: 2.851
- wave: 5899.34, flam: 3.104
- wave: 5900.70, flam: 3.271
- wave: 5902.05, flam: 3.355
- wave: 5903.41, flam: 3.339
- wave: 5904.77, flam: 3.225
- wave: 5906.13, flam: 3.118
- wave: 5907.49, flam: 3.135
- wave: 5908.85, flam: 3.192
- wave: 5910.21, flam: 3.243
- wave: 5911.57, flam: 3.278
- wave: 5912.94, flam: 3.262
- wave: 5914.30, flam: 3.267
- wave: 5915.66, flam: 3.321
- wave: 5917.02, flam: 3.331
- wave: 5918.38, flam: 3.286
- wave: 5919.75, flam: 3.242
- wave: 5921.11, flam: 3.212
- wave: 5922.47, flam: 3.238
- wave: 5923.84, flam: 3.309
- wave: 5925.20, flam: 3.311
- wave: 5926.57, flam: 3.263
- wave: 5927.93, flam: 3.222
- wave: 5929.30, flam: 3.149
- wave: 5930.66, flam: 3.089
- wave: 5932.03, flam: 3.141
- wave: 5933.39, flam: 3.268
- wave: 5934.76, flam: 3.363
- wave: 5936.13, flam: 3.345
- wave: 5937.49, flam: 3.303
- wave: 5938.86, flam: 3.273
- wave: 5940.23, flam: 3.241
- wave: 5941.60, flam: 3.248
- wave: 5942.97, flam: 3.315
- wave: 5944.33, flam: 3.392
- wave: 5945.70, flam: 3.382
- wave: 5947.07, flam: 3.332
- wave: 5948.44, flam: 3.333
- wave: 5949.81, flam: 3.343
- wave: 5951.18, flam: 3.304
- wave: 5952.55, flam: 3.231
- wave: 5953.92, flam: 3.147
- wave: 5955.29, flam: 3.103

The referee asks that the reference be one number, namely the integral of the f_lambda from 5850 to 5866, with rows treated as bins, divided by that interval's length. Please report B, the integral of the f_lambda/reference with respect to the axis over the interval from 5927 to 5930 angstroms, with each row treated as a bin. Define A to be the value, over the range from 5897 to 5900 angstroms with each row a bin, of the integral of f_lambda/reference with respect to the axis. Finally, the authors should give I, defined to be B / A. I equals 1.09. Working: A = 2.68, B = 2.9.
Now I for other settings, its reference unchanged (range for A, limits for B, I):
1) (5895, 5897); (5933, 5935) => 1.30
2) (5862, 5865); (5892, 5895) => 0.81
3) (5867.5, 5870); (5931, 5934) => 1.18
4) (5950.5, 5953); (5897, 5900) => 1.08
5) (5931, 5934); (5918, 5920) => 0.68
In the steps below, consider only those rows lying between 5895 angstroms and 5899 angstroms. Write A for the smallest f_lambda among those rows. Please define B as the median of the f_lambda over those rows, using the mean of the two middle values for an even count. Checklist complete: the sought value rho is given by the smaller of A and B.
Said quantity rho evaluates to 2.52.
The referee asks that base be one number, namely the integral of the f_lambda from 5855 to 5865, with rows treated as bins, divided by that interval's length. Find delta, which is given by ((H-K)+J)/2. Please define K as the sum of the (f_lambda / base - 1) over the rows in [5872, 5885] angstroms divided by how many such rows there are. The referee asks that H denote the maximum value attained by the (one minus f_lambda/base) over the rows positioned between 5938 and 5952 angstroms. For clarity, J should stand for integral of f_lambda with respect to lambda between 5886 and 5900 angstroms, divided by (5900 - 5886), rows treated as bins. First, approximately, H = -0.01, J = 2.74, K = 0.034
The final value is 1.35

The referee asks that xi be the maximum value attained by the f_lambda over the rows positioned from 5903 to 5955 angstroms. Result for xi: 3.392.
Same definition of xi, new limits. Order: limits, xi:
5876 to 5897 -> 3.495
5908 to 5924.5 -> 3.331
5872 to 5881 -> 3.495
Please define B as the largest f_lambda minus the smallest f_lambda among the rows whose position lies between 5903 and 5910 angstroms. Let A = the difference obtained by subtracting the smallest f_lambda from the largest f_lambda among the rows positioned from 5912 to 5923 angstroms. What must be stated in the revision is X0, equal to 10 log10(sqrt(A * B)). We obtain -7.9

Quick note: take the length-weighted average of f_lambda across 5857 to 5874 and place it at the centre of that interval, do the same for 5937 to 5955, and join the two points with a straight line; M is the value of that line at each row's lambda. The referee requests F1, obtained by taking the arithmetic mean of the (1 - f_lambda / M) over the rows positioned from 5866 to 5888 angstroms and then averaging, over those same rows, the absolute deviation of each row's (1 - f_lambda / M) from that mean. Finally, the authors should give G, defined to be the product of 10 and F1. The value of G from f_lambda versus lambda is 0.3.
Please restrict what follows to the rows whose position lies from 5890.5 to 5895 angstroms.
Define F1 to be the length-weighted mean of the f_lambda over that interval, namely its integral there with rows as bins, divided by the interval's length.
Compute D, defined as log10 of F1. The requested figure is 0.427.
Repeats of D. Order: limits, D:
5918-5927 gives 0.514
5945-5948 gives 0.525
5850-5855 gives 0.532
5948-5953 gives 0.519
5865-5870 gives 0.518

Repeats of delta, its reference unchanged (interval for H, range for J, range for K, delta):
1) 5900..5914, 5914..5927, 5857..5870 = 1.65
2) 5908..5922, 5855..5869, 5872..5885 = 1.61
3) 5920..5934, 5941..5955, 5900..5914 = 1.66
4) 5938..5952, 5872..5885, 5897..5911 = 1.67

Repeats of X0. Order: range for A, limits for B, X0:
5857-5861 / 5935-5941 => -11.7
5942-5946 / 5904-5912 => -9.5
